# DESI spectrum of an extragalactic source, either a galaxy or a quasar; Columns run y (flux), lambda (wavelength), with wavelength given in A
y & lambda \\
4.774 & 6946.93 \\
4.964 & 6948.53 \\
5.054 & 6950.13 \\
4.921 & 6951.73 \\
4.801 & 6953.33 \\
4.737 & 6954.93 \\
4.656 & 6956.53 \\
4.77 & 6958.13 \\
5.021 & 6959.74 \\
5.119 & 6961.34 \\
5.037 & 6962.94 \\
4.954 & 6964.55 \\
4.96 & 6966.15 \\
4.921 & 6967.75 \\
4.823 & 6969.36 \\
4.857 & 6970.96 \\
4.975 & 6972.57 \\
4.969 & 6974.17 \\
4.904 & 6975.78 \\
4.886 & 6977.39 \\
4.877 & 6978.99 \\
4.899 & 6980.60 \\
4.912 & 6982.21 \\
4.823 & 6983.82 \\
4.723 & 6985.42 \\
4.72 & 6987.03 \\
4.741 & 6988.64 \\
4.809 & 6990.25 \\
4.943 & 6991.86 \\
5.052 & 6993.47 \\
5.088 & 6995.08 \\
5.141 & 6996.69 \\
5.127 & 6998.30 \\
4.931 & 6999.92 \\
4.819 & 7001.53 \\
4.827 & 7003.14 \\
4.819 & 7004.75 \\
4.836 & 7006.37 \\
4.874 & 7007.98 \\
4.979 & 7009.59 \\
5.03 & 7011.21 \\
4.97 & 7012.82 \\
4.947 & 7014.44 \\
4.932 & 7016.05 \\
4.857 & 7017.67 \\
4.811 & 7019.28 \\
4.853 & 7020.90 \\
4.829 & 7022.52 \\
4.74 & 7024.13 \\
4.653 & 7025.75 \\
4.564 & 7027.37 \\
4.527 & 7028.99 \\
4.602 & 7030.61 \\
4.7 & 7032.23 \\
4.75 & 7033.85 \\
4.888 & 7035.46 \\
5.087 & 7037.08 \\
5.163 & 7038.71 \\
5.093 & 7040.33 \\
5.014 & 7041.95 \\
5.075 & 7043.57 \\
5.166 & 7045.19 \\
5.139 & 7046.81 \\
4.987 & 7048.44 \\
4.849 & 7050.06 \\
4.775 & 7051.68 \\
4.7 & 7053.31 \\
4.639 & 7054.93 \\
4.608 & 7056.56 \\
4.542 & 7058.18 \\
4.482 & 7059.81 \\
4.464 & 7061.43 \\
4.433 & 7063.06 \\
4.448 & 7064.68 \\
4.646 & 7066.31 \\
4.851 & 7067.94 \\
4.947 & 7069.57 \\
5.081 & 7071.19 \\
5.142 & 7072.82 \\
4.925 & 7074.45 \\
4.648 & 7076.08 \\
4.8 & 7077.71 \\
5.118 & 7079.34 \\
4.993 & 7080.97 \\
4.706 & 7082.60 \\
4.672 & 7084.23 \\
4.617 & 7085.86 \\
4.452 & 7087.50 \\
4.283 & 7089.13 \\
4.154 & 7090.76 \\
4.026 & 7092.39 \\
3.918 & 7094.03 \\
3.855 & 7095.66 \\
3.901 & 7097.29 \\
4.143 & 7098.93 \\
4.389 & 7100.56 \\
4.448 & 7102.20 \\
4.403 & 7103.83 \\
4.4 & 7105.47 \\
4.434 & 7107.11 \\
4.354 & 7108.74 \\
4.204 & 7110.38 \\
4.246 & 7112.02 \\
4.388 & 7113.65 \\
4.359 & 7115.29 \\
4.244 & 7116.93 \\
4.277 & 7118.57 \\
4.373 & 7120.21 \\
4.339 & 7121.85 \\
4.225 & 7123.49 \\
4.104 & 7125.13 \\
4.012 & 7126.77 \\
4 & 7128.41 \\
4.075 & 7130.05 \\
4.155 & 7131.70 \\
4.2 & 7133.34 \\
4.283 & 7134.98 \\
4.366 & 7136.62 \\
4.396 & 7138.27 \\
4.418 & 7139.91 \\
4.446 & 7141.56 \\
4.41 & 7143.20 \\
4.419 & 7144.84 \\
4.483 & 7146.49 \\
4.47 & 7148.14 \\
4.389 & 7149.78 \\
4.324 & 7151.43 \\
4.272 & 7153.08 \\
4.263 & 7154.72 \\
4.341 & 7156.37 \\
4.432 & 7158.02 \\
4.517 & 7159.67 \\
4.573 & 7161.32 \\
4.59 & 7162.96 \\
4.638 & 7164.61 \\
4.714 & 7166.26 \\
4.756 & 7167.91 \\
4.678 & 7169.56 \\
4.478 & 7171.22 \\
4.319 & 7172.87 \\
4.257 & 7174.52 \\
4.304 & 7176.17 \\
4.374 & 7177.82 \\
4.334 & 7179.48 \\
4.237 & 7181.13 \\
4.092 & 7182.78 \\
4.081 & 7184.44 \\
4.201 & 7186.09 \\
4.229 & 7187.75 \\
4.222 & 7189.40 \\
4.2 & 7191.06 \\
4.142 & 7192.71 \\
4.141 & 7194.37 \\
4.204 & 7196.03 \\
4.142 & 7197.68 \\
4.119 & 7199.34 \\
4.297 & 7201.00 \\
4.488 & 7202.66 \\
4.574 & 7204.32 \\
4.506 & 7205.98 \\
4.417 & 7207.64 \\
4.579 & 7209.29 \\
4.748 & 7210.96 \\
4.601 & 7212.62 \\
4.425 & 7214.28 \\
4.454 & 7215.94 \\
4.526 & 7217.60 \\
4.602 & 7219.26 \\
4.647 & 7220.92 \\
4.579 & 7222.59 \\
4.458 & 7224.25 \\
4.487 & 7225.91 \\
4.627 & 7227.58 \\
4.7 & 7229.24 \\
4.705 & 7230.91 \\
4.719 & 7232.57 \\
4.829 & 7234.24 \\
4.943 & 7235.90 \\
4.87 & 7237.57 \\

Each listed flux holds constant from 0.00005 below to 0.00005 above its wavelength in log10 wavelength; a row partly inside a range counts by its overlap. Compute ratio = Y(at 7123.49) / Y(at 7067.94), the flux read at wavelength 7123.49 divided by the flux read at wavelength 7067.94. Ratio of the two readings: 0.87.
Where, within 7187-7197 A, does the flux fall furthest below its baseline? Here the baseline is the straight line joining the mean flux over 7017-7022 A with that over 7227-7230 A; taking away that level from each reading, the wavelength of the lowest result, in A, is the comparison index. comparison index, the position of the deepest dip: 7192.71 A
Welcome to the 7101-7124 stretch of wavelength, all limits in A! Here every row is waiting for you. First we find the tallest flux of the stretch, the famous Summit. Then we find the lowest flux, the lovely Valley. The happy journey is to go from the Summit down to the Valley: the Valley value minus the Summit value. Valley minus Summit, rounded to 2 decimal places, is -0.24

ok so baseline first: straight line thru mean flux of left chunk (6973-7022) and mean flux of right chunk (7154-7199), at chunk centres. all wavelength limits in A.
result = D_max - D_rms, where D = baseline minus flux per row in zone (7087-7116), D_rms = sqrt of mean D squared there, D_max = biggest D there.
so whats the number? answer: 0.35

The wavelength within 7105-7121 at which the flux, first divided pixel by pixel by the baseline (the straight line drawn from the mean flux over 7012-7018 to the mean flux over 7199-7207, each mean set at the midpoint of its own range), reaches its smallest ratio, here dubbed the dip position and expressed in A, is 7110.38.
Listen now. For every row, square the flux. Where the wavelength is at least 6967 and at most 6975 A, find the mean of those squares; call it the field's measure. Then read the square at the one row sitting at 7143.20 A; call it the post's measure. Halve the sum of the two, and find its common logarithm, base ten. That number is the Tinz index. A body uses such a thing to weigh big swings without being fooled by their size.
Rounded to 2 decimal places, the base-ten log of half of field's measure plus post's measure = 1.34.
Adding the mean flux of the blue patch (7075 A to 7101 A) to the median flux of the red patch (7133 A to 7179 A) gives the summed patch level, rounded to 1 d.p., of 8.8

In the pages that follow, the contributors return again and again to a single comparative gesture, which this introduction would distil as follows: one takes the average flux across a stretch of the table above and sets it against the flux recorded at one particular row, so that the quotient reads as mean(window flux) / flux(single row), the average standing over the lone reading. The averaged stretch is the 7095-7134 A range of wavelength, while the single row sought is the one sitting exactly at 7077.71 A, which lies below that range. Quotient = 0.88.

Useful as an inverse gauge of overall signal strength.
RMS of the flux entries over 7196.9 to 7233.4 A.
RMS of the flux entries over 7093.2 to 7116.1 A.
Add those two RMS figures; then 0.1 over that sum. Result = 0.0114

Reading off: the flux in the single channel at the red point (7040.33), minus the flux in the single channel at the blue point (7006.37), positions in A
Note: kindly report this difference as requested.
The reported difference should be 0.3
